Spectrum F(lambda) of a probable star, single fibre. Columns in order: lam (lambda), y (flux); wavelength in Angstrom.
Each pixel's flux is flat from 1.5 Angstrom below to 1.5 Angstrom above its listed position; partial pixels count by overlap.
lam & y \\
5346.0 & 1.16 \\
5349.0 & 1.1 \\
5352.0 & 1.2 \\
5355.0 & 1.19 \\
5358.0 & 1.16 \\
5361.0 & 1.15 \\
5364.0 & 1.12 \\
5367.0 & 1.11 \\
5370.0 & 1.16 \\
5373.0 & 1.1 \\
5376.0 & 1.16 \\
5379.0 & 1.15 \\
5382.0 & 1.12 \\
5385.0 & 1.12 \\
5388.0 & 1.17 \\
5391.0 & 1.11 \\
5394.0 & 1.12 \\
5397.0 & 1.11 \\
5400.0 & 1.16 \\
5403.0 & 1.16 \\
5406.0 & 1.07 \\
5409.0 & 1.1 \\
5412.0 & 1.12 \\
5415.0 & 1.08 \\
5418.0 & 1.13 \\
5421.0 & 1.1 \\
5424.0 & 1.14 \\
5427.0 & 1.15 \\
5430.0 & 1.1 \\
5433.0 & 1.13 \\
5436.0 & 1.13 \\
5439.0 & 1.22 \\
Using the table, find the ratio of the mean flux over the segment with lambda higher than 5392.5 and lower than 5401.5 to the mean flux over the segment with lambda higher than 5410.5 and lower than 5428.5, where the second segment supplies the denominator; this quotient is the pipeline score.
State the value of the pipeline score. 1.01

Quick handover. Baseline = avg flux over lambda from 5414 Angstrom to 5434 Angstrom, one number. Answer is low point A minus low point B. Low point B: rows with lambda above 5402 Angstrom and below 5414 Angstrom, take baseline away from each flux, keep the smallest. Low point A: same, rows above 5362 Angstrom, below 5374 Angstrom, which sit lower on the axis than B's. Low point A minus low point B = 0.030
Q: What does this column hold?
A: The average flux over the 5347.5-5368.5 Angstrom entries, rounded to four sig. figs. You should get 1.147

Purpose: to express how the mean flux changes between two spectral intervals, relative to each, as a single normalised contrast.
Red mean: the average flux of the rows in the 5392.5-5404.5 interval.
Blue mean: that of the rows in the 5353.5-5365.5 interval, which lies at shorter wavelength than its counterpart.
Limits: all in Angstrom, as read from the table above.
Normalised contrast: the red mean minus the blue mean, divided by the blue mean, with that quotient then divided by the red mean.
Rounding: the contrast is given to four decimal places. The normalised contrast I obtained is -0.0133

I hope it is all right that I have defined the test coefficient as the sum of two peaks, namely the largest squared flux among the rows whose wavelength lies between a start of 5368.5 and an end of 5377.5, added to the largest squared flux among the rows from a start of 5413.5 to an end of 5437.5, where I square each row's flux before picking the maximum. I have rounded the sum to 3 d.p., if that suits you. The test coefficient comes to 2.668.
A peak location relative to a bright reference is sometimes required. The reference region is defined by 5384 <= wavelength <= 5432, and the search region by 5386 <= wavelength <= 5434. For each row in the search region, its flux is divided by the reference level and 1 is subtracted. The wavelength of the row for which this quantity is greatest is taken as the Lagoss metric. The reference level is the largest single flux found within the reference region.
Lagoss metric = 5388.0 Angstrom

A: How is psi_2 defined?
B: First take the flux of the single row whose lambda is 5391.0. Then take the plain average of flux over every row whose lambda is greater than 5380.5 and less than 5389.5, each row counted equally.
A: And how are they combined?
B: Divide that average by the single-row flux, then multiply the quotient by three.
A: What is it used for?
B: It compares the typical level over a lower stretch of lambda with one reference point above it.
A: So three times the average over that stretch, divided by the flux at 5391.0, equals 3.07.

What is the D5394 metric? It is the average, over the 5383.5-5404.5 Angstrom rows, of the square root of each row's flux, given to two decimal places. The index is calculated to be 1.07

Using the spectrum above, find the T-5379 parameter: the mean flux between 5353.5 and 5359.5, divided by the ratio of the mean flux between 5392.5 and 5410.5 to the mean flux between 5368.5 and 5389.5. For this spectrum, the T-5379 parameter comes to 1.20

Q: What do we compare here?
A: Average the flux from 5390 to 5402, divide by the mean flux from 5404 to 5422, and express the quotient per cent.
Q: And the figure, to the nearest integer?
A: 102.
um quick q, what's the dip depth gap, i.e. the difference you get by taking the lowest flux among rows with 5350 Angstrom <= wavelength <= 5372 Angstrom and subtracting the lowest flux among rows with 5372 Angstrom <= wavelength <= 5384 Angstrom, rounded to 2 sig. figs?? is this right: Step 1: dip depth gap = 0.010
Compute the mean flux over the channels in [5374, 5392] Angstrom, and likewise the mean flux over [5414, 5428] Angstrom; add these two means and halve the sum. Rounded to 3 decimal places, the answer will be 1.129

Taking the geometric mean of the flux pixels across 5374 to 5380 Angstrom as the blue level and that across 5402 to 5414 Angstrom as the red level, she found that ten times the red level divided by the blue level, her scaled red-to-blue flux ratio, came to 9.63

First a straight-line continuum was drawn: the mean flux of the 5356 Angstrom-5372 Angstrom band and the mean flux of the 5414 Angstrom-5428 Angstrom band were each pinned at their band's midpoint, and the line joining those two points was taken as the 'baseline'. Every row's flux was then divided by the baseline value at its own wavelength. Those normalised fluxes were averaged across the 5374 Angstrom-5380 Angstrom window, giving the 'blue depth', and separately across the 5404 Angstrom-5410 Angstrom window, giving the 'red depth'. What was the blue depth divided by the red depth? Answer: 1.05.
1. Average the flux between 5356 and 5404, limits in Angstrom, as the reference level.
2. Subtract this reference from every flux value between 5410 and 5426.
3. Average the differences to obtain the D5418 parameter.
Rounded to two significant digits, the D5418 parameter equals -0.022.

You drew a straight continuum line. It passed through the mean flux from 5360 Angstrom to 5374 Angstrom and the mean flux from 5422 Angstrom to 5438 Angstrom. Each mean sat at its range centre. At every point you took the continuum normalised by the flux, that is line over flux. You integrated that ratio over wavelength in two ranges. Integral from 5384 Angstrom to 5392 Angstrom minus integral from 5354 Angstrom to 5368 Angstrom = -5.8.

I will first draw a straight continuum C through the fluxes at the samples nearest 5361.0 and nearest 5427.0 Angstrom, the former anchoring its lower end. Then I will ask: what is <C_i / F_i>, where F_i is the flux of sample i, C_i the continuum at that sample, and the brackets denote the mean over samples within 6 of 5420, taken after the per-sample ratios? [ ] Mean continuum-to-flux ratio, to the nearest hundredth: 1.03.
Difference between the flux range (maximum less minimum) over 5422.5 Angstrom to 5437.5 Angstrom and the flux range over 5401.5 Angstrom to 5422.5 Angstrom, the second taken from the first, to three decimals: -0.040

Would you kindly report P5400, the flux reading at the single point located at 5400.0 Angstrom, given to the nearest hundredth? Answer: 1.16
